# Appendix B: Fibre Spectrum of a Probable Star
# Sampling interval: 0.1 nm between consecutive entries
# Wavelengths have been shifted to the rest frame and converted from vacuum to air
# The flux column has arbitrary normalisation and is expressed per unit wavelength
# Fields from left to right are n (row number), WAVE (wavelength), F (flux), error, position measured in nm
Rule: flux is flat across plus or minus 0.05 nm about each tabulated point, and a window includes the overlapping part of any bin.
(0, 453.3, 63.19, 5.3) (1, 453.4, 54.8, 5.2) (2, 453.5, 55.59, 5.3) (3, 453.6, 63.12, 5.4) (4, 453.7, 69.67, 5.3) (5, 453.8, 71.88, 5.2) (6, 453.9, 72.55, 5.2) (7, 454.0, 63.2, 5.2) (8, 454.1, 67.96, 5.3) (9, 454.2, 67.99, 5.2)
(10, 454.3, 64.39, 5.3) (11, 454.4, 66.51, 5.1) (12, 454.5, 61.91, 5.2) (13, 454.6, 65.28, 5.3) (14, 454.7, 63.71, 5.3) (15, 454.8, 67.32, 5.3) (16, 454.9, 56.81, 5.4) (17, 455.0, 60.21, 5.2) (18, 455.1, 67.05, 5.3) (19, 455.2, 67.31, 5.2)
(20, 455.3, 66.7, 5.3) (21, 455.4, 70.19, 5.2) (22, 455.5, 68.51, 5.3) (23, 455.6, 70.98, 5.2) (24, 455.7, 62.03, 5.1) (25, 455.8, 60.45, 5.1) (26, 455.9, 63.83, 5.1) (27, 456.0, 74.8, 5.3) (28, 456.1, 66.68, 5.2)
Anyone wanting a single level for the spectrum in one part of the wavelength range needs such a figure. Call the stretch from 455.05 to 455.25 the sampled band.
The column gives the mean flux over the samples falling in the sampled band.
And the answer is 67.2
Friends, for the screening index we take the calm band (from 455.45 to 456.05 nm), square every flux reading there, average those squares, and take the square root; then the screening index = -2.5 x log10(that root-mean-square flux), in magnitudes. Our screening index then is -4.56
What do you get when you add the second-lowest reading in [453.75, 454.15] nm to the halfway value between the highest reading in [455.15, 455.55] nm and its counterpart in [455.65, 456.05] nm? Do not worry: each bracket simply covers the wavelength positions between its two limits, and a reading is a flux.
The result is 140.5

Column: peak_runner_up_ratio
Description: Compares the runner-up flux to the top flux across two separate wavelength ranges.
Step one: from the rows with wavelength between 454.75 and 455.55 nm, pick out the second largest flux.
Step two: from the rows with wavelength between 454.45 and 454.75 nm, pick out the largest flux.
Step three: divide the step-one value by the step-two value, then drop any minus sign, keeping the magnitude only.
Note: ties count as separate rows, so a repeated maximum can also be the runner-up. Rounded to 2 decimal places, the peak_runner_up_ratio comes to 1.05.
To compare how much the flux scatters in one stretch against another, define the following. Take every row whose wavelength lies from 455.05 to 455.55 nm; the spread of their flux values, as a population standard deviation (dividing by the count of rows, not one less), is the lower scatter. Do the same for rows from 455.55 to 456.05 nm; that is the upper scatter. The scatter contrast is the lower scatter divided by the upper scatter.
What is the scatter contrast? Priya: 0.2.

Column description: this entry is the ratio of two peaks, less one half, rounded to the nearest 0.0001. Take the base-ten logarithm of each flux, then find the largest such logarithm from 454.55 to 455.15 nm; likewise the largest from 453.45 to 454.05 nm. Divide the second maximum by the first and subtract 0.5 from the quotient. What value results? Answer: 0.5178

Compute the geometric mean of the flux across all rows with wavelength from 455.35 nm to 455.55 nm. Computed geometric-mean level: 69.3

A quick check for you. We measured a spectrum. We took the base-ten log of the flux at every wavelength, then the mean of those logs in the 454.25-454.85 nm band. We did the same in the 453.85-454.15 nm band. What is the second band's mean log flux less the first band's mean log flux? 0.019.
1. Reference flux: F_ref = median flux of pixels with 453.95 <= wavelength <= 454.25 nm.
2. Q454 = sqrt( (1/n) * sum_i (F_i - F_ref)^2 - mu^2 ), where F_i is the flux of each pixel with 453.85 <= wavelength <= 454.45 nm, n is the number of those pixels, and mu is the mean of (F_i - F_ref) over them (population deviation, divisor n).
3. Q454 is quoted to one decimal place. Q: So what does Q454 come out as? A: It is 3.0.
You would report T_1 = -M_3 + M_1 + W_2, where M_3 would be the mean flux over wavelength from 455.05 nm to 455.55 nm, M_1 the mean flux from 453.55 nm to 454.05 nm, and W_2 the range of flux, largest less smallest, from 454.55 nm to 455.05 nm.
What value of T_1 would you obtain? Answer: 11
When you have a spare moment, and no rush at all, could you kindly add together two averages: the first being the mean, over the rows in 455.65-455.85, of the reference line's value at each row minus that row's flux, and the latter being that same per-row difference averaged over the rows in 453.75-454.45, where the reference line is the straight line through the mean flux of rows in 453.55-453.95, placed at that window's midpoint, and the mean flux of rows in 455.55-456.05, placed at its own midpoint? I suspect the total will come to 6.28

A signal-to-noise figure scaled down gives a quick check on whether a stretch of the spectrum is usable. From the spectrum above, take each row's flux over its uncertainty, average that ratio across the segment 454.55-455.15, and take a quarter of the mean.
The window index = 2.99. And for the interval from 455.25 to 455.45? 3.26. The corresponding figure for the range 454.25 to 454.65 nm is 3.09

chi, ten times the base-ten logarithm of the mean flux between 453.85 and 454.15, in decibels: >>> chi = 18.3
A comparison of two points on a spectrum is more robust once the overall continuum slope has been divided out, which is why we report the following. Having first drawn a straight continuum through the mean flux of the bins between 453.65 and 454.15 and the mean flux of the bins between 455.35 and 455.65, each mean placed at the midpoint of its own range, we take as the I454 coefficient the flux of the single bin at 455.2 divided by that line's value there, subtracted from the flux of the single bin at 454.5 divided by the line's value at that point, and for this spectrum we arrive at -0.07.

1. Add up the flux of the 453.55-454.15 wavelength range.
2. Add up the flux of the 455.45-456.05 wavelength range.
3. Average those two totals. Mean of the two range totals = 404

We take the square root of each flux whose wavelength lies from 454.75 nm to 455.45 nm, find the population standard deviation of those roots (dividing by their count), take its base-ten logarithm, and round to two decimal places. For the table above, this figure -0.56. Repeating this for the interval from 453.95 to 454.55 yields -0.84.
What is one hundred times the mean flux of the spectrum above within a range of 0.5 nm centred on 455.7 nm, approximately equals 6516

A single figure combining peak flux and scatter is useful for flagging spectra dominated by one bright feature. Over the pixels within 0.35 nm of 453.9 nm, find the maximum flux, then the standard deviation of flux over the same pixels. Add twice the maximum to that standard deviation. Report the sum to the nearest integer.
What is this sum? 149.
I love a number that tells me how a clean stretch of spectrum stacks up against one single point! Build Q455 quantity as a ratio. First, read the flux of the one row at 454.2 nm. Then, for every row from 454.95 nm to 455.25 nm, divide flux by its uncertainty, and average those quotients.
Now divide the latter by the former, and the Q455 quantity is 0.182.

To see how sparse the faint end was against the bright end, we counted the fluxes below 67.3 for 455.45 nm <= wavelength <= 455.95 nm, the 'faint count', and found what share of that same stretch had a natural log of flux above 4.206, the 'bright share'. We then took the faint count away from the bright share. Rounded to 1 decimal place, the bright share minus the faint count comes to -2.6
